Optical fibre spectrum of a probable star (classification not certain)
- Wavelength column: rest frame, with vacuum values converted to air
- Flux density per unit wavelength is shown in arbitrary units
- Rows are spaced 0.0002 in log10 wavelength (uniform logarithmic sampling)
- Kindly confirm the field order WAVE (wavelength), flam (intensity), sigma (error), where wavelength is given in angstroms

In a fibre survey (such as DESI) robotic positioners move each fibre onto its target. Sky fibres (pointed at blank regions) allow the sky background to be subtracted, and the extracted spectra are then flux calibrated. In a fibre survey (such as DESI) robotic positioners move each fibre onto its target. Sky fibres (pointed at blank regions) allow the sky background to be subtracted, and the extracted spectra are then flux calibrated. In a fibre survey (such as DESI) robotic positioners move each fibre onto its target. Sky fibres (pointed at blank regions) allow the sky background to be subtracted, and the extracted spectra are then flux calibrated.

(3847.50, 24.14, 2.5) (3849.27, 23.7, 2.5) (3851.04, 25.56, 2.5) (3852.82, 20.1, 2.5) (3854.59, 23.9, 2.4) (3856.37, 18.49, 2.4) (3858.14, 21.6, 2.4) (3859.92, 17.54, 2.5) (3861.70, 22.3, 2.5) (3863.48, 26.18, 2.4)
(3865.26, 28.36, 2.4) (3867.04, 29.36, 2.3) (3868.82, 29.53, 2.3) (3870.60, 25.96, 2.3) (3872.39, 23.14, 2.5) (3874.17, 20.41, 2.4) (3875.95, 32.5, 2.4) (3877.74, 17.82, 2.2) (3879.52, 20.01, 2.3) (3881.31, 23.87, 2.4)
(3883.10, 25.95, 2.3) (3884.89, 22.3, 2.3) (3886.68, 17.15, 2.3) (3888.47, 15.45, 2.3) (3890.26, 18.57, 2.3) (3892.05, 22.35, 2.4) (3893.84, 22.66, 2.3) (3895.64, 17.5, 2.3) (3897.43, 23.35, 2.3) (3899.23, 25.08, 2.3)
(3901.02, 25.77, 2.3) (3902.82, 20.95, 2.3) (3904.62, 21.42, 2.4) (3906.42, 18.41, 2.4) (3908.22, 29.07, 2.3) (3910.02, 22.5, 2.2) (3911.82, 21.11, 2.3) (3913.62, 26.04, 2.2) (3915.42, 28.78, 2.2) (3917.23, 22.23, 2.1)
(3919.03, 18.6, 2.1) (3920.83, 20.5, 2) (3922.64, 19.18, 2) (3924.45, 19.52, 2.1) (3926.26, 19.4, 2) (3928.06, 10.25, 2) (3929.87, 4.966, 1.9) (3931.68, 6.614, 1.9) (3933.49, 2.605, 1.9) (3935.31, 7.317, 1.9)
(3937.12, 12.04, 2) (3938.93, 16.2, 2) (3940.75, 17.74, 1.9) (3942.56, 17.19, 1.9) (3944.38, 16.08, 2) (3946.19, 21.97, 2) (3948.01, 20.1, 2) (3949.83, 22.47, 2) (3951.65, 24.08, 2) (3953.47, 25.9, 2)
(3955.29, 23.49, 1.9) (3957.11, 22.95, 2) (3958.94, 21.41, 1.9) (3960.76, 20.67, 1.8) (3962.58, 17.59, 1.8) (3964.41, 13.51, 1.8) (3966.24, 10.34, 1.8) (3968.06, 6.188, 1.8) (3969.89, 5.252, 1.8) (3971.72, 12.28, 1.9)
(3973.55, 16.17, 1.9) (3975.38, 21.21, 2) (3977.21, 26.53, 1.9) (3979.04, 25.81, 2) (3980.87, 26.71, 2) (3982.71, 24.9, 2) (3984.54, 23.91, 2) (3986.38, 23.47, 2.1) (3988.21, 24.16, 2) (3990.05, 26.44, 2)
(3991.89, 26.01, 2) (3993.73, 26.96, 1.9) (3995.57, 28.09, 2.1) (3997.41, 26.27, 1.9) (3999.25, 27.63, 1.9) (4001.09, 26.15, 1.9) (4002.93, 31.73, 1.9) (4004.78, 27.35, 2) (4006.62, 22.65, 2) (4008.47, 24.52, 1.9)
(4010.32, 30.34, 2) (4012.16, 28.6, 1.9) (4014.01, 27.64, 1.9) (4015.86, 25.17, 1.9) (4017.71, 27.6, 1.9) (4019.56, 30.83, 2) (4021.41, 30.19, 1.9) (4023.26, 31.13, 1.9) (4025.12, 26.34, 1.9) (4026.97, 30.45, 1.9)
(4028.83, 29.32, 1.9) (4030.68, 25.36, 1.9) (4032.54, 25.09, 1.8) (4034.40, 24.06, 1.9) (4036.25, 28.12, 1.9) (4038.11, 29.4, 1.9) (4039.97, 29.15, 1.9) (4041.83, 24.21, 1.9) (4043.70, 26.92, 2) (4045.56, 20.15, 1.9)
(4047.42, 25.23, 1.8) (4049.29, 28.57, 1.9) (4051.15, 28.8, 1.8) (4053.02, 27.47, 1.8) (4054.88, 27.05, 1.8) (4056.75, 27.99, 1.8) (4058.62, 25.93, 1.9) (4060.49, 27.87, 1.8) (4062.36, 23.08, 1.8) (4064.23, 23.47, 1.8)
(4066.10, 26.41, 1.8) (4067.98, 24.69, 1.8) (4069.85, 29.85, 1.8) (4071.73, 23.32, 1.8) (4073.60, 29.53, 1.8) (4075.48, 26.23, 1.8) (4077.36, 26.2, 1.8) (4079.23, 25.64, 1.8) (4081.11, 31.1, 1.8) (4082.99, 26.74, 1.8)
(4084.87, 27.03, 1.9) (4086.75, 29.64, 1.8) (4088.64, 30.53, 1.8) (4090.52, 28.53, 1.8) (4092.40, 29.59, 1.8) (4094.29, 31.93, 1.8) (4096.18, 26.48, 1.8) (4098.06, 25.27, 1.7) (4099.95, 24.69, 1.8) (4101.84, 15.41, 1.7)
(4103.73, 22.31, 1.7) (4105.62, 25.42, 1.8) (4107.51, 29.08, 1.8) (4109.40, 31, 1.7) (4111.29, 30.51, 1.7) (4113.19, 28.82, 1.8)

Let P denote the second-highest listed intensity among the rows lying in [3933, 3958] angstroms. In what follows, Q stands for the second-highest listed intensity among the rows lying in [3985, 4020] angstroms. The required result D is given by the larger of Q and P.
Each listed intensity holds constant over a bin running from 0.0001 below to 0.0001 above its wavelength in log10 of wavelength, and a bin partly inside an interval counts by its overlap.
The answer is 30.8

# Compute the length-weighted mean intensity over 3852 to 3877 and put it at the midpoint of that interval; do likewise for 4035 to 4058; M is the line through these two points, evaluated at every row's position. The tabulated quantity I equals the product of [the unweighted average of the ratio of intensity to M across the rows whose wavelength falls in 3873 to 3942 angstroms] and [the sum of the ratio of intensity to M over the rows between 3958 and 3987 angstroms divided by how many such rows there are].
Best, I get 0.6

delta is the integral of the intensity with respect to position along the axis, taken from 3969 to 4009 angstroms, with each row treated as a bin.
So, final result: 954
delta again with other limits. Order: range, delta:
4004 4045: 1124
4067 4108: 1097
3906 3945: 666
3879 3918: 870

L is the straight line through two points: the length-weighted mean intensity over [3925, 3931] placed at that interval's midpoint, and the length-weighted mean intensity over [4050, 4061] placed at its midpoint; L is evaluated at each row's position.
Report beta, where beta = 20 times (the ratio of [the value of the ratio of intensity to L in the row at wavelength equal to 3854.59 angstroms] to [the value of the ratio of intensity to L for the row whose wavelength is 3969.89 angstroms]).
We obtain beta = 554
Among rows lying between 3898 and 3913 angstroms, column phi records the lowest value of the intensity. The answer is 18.41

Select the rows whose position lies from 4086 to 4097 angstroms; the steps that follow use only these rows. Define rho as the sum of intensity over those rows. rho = 177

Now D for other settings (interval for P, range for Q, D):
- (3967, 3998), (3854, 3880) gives 29.5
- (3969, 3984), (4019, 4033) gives 30.8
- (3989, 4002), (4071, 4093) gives 30.5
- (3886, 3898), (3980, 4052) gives 31.1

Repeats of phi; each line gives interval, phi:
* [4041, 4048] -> 20.15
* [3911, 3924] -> 18.6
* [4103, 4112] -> 22.31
